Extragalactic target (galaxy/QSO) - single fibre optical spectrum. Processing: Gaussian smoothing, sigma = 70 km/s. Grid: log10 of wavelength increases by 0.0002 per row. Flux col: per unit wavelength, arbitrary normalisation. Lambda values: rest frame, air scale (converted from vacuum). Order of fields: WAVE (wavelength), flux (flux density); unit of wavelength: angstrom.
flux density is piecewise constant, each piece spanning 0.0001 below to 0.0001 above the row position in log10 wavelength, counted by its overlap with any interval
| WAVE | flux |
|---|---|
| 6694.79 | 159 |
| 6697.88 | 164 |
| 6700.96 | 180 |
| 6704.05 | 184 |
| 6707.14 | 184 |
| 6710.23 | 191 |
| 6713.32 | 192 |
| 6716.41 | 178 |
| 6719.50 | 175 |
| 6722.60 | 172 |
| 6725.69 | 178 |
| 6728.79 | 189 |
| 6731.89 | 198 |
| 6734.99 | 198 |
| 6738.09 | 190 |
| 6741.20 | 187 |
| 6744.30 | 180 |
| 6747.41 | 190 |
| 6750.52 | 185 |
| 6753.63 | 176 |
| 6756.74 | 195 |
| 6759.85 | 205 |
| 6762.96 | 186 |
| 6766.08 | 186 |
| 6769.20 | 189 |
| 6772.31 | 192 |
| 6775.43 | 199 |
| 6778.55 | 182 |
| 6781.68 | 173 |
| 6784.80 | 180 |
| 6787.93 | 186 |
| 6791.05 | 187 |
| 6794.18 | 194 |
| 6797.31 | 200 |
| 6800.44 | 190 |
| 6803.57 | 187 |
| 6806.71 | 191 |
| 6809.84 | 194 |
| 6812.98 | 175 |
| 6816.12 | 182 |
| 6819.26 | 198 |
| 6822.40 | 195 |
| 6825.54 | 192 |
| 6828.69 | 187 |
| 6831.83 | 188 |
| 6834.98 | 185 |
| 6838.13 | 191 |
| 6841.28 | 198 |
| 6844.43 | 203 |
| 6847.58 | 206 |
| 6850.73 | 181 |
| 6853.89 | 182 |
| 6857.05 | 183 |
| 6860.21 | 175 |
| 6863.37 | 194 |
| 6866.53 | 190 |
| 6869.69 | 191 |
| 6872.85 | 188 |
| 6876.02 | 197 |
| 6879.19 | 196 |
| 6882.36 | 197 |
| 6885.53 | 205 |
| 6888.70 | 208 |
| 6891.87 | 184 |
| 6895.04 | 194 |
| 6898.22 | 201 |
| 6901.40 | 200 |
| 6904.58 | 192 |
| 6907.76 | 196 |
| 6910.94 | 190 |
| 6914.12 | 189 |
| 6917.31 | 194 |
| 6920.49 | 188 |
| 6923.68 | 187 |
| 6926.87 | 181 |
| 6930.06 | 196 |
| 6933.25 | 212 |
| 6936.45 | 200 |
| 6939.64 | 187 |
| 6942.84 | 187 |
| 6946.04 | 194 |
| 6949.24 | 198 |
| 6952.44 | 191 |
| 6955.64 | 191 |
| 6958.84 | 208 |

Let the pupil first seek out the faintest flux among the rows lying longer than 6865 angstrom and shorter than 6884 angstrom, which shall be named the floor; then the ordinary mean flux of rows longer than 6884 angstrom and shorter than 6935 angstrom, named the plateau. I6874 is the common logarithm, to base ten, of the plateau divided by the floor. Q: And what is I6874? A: 0.0155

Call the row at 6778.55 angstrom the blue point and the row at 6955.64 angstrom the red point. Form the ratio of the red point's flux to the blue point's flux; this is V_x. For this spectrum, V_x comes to 1.05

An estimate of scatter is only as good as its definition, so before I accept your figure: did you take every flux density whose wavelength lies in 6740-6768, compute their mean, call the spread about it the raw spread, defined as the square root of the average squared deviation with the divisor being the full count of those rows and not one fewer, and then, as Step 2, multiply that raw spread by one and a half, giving 11.9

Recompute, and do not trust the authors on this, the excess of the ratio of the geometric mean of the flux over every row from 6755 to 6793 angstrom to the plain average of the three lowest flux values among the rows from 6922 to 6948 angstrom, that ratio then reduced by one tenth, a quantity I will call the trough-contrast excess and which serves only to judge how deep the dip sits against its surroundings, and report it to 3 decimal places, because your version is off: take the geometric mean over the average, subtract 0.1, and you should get 0.917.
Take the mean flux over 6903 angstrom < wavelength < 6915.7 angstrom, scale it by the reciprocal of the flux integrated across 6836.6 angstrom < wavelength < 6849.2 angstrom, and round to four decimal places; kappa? 0.0763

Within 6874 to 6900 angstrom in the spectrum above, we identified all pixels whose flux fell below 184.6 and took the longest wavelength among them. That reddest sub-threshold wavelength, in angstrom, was 6891.87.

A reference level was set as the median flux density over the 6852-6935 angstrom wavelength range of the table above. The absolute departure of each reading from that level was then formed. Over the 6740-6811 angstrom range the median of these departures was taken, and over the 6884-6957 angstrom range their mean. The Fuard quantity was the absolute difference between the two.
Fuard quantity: 0.0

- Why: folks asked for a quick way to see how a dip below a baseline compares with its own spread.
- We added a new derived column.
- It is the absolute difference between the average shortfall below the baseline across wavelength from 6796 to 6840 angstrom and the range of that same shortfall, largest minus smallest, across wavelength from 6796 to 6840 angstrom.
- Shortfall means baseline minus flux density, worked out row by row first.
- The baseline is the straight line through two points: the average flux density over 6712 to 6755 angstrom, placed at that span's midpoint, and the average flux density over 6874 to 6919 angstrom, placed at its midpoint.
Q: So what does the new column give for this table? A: 25.1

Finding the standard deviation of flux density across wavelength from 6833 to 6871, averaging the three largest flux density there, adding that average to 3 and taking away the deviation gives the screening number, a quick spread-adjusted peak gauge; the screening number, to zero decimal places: 196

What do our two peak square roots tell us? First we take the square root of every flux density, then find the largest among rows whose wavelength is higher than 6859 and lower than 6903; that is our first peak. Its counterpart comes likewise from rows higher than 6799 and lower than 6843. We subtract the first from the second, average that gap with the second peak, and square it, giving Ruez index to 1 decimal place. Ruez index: 47.1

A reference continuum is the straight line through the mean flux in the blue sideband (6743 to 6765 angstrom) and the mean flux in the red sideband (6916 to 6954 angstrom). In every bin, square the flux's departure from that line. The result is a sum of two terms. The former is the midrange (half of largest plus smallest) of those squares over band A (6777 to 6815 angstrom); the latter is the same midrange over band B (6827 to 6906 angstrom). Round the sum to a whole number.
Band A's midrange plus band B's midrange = 259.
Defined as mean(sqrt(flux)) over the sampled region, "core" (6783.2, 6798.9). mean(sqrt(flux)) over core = 13.8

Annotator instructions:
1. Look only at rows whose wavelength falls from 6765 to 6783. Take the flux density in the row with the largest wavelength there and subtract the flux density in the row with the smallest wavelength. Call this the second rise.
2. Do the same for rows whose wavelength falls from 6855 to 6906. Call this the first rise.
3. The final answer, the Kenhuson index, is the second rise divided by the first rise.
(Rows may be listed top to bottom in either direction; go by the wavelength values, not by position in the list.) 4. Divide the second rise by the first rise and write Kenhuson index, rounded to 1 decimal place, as -1.4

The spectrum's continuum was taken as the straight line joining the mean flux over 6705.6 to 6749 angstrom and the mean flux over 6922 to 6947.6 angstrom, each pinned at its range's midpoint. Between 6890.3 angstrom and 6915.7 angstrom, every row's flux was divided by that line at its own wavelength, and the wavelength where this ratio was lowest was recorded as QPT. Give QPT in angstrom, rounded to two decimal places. 6891.87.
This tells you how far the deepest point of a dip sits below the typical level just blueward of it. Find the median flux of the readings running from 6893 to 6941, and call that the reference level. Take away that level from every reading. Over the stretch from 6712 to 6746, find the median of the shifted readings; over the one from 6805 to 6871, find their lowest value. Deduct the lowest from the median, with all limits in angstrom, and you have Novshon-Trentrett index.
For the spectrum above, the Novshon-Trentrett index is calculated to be 12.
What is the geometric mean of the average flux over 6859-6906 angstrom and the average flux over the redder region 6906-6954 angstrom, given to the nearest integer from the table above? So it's 193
